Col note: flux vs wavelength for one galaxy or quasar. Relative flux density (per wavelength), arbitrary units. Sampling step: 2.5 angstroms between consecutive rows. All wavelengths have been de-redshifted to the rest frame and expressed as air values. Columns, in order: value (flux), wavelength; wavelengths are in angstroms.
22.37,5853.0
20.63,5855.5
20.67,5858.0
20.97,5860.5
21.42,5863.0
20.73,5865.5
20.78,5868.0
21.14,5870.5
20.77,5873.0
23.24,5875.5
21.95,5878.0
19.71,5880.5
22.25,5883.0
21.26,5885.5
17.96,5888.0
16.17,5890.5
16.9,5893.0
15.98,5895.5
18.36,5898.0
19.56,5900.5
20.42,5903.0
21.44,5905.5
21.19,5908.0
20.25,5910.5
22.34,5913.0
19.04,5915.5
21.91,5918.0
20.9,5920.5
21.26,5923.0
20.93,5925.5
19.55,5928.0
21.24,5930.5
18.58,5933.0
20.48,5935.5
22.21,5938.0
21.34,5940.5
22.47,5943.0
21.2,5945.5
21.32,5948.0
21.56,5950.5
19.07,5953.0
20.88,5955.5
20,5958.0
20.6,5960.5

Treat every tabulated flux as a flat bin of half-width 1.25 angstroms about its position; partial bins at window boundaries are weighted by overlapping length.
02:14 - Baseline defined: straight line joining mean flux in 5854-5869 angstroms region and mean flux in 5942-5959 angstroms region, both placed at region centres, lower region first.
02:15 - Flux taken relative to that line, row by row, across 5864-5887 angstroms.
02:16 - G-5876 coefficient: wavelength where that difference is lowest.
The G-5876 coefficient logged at 5880.5 angstroms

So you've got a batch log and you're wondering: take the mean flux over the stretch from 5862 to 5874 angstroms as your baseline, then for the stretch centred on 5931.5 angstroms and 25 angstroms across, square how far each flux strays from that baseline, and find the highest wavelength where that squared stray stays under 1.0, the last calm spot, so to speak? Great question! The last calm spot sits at 5940.5 angstroms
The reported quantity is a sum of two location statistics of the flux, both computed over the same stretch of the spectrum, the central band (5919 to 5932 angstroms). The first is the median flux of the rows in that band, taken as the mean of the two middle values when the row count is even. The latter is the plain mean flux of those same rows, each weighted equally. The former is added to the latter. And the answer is 41.7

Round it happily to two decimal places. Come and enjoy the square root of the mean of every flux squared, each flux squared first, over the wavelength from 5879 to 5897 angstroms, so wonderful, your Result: 18.75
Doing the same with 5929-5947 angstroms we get 21.11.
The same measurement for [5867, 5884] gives 21.43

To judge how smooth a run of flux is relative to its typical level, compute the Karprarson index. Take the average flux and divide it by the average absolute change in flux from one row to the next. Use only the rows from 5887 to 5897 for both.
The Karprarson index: 15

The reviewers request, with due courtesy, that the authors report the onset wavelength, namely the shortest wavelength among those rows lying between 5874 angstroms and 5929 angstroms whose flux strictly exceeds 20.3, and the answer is 5875.5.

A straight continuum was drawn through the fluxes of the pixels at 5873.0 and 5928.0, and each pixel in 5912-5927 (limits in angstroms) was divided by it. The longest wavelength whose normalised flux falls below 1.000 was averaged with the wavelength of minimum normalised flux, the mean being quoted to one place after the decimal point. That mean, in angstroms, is 5915.5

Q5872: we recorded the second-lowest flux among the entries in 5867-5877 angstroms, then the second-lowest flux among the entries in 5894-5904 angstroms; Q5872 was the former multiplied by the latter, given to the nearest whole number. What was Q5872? 382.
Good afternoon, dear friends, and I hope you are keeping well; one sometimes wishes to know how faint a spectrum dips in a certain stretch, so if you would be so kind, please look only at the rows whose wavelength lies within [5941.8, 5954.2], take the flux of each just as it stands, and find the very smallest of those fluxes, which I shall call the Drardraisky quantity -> 19.07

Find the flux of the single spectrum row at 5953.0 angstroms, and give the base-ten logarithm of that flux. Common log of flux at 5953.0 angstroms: 1.280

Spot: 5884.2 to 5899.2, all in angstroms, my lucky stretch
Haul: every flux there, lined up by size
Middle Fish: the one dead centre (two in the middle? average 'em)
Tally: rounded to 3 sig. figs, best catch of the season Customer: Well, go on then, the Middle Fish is 17.4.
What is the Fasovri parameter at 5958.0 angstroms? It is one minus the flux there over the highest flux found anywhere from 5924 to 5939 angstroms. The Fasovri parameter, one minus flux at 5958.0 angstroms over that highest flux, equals 0.10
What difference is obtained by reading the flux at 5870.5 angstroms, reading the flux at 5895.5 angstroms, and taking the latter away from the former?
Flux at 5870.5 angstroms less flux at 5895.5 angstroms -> 5.2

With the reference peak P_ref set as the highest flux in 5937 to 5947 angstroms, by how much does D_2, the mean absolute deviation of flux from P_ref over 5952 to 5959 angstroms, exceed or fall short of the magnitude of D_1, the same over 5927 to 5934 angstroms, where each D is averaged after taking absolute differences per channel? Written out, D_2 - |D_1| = -0.2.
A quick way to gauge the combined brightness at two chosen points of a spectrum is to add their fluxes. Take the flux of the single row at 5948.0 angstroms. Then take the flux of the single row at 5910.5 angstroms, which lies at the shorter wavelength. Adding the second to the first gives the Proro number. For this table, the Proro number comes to 41.6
